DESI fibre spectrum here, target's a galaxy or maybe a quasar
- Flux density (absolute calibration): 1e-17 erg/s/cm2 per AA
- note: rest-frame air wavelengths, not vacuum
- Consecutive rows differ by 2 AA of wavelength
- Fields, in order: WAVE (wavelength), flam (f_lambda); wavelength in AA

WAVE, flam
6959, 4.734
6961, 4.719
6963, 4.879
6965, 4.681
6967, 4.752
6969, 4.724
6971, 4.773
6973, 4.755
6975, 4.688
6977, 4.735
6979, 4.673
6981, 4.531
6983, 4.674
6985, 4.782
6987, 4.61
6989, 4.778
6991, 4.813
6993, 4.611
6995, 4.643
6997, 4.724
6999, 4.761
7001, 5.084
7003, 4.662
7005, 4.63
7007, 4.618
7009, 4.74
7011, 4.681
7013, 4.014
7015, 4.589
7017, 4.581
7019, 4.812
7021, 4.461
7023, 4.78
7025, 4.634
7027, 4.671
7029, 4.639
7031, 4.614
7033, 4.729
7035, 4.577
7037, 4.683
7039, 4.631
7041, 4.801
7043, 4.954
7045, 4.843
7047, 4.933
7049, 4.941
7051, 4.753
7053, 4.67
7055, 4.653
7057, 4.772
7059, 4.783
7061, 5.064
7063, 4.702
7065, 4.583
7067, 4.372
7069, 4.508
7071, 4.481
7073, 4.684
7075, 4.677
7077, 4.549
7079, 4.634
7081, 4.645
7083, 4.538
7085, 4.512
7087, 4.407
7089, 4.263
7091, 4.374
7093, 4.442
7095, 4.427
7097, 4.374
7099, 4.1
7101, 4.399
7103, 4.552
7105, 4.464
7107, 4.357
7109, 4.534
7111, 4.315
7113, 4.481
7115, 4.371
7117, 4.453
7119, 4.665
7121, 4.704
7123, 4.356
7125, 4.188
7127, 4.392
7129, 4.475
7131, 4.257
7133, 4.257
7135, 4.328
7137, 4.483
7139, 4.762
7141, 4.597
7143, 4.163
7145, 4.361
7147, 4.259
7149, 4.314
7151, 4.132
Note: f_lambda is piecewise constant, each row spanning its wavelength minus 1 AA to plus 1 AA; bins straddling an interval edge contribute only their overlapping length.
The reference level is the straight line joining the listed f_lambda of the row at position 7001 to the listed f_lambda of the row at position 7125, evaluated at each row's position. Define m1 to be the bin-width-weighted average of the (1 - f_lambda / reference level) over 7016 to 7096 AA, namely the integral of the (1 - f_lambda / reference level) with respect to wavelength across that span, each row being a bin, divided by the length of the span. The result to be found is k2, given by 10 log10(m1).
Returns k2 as -21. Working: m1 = 0.008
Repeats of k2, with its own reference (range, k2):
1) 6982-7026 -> -11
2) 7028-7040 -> -14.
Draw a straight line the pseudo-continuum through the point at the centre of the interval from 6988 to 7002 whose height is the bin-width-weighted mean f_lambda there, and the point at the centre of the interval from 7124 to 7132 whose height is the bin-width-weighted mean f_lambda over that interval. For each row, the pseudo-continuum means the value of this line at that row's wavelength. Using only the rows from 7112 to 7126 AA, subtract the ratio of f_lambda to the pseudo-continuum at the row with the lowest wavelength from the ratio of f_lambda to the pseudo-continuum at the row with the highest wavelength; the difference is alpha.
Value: -0.06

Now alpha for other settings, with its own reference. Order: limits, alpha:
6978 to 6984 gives 0.00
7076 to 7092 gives -0.03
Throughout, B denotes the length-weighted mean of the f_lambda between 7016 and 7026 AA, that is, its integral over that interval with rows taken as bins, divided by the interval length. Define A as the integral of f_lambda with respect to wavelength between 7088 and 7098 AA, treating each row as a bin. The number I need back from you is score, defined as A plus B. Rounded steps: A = 44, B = 4.65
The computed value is 48.4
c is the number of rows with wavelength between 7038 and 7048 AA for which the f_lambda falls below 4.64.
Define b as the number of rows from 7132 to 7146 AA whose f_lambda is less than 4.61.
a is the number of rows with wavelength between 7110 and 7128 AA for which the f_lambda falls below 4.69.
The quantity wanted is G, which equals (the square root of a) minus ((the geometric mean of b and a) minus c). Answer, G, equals -3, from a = 8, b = 6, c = 1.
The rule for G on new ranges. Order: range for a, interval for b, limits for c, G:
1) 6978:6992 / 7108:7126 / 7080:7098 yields 5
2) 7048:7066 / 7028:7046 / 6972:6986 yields 1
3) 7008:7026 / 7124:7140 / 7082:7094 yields 2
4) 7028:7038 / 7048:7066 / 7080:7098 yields 8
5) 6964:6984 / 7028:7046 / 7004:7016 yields 4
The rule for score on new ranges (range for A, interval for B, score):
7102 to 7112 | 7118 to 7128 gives 48.9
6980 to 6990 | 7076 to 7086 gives 51.3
